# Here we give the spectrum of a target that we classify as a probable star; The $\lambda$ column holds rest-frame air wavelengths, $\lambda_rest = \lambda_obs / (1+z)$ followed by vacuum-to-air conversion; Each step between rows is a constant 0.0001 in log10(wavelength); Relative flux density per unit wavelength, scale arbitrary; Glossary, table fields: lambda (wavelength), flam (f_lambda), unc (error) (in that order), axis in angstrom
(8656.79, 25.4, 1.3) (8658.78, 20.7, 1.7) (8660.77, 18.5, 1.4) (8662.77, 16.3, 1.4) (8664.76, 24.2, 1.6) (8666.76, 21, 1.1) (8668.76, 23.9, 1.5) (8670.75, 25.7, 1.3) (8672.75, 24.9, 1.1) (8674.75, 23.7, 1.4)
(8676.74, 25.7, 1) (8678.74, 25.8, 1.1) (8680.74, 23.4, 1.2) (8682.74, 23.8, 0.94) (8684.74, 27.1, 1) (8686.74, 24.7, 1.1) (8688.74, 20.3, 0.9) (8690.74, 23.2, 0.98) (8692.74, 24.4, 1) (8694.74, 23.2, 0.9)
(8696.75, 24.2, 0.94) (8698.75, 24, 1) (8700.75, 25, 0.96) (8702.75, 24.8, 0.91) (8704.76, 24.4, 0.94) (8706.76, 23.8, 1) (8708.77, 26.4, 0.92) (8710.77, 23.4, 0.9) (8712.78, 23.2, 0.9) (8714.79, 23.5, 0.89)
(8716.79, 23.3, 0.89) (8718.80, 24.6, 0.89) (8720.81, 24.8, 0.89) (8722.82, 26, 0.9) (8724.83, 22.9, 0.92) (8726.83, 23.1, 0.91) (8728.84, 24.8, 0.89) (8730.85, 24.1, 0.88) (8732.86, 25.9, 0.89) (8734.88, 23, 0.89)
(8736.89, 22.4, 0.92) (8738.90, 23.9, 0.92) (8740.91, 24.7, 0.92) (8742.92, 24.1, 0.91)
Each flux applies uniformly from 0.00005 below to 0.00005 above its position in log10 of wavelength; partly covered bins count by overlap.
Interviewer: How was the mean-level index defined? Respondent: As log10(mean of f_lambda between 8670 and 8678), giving 1.40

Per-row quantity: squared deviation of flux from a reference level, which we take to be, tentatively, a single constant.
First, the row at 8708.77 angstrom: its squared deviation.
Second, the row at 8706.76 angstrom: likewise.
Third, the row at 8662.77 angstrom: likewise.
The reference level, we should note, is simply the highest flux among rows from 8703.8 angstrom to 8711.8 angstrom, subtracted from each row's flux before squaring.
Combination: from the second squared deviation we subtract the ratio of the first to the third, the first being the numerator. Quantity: 6.8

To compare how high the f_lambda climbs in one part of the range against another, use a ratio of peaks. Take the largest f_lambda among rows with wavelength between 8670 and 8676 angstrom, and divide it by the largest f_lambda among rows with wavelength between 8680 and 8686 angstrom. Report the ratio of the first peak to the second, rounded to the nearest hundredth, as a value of 0.95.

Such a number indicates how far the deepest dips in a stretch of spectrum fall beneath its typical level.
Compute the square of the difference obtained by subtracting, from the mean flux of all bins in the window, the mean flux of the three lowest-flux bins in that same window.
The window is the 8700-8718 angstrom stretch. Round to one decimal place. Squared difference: 0.8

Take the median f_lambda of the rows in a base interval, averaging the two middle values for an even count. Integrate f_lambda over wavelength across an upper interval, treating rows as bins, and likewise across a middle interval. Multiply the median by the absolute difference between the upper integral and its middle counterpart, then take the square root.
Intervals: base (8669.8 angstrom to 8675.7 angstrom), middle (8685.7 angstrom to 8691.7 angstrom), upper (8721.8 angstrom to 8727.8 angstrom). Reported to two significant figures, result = 14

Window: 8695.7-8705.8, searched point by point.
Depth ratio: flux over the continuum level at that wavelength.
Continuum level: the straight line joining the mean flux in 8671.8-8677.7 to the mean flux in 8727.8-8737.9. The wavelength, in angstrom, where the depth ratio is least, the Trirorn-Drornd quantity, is 8698.75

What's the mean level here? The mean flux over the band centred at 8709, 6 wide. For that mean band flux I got 24.5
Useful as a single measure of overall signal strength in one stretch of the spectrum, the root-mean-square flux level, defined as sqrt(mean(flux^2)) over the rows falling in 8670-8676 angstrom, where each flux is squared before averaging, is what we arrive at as 24.8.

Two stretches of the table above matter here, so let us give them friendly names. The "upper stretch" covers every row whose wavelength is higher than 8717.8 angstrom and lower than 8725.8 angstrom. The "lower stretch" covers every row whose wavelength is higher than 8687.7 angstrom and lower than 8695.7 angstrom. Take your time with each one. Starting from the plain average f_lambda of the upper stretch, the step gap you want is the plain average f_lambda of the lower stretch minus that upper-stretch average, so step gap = -1.8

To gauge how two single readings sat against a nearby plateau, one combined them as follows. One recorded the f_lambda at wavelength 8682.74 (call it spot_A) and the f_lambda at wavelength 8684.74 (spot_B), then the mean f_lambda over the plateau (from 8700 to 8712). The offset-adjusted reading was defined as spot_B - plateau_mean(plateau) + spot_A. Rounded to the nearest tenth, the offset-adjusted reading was 26.3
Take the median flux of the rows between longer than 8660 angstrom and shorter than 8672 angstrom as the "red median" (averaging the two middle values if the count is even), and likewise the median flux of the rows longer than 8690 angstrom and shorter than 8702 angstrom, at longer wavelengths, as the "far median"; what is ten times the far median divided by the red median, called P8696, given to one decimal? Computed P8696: 10.7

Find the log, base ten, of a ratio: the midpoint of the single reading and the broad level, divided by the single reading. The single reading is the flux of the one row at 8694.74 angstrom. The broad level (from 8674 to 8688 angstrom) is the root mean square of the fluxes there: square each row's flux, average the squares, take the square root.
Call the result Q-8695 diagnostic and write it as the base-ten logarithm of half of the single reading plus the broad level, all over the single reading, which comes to 0.016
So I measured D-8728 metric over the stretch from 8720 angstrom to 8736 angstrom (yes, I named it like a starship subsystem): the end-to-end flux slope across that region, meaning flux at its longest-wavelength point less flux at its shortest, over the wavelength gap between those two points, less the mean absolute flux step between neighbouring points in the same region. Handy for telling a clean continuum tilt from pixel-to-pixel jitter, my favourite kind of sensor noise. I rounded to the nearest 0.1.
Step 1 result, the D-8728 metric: -1.8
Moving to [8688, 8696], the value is -1.3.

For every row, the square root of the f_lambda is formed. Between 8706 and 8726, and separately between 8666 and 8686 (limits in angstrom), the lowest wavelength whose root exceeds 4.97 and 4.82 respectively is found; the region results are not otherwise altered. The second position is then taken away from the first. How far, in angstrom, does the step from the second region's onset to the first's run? 40.0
